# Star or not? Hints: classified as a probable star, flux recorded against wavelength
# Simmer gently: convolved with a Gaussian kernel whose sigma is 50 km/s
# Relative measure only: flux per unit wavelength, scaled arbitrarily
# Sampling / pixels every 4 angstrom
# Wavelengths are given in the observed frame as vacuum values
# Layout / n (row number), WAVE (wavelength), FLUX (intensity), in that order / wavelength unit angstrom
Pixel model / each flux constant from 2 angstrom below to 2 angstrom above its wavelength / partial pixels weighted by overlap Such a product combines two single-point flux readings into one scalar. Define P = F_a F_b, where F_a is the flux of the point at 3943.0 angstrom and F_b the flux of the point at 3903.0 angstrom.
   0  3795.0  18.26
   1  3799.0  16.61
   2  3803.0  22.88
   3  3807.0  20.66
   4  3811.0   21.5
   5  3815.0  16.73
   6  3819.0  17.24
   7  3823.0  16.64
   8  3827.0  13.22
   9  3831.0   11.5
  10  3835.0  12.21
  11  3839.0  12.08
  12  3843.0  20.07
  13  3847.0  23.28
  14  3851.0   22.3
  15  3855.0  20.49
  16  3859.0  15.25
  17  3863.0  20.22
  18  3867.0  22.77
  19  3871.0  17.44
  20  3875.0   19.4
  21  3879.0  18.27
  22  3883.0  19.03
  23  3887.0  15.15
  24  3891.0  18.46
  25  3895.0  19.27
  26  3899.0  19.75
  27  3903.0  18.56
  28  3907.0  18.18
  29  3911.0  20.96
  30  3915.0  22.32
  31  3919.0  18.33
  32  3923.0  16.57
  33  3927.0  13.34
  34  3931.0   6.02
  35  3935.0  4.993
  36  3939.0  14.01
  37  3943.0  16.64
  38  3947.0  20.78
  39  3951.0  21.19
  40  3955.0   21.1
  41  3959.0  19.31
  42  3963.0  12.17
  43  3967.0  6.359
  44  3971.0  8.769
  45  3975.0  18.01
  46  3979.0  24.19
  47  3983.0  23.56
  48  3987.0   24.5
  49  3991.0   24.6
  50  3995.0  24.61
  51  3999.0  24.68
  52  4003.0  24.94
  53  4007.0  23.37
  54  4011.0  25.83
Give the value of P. 309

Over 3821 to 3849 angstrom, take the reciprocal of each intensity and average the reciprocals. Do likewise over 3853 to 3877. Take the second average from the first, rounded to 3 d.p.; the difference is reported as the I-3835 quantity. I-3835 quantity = 0.016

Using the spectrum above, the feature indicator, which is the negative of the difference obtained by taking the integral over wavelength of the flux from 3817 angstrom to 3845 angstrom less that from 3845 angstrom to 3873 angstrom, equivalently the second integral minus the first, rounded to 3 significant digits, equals 155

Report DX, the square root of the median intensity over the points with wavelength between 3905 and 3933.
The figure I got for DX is 4.26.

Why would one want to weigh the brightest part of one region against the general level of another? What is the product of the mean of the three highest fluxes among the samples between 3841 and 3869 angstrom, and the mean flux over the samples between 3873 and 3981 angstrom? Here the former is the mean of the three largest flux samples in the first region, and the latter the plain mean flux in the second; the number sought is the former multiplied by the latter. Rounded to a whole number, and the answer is 381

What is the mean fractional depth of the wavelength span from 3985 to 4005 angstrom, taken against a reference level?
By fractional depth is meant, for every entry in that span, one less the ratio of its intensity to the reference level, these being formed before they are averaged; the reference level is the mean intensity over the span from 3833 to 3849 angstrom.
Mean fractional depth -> -0.46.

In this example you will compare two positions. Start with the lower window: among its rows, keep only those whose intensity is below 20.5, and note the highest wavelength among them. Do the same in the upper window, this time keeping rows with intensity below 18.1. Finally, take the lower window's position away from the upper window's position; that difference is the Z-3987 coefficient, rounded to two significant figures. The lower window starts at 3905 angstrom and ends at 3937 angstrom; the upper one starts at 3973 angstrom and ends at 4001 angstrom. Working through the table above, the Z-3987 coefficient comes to 40 angstrom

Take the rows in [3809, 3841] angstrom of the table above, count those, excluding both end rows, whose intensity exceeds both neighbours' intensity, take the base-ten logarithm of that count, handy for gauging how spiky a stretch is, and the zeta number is 0.30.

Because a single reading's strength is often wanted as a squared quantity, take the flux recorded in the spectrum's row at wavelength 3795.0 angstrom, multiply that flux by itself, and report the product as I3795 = 333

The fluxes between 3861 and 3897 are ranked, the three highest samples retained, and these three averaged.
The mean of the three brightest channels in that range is 20.8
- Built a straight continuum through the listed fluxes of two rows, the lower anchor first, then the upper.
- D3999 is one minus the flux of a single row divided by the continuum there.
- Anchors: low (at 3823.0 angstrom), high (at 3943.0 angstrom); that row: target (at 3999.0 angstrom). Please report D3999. -0.48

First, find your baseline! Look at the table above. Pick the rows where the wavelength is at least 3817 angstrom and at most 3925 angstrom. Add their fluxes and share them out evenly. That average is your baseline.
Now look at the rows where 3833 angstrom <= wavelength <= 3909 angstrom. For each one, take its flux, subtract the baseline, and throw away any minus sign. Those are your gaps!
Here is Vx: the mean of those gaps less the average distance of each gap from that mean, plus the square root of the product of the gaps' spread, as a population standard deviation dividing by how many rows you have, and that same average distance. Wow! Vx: 2.5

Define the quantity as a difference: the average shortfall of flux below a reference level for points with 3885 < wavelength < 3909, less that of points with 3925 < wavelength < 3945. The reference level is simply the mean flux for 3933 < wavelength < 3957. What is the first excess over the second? -7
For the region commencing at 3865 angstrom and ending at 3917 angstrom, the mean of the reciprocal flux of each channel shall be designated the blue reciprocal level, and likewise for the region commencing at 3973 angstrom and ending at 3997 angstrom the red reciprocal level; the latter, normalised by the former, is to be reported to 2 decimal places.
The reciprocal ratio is 0.83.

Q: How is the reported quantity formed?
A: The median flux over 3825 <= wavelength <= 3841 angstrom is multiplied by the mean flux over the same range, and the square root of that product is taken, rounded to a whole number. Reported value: 12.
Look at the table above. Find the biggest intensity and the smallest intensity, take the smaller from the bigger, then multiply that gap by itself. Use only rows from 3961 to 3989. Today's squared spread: 329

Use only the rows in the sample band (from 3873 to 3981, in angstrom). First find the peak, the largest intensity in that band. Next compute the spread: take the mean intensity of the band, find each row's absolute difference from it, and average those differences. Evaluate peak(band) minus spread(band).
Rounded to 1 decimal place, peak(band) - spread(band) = 20.3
